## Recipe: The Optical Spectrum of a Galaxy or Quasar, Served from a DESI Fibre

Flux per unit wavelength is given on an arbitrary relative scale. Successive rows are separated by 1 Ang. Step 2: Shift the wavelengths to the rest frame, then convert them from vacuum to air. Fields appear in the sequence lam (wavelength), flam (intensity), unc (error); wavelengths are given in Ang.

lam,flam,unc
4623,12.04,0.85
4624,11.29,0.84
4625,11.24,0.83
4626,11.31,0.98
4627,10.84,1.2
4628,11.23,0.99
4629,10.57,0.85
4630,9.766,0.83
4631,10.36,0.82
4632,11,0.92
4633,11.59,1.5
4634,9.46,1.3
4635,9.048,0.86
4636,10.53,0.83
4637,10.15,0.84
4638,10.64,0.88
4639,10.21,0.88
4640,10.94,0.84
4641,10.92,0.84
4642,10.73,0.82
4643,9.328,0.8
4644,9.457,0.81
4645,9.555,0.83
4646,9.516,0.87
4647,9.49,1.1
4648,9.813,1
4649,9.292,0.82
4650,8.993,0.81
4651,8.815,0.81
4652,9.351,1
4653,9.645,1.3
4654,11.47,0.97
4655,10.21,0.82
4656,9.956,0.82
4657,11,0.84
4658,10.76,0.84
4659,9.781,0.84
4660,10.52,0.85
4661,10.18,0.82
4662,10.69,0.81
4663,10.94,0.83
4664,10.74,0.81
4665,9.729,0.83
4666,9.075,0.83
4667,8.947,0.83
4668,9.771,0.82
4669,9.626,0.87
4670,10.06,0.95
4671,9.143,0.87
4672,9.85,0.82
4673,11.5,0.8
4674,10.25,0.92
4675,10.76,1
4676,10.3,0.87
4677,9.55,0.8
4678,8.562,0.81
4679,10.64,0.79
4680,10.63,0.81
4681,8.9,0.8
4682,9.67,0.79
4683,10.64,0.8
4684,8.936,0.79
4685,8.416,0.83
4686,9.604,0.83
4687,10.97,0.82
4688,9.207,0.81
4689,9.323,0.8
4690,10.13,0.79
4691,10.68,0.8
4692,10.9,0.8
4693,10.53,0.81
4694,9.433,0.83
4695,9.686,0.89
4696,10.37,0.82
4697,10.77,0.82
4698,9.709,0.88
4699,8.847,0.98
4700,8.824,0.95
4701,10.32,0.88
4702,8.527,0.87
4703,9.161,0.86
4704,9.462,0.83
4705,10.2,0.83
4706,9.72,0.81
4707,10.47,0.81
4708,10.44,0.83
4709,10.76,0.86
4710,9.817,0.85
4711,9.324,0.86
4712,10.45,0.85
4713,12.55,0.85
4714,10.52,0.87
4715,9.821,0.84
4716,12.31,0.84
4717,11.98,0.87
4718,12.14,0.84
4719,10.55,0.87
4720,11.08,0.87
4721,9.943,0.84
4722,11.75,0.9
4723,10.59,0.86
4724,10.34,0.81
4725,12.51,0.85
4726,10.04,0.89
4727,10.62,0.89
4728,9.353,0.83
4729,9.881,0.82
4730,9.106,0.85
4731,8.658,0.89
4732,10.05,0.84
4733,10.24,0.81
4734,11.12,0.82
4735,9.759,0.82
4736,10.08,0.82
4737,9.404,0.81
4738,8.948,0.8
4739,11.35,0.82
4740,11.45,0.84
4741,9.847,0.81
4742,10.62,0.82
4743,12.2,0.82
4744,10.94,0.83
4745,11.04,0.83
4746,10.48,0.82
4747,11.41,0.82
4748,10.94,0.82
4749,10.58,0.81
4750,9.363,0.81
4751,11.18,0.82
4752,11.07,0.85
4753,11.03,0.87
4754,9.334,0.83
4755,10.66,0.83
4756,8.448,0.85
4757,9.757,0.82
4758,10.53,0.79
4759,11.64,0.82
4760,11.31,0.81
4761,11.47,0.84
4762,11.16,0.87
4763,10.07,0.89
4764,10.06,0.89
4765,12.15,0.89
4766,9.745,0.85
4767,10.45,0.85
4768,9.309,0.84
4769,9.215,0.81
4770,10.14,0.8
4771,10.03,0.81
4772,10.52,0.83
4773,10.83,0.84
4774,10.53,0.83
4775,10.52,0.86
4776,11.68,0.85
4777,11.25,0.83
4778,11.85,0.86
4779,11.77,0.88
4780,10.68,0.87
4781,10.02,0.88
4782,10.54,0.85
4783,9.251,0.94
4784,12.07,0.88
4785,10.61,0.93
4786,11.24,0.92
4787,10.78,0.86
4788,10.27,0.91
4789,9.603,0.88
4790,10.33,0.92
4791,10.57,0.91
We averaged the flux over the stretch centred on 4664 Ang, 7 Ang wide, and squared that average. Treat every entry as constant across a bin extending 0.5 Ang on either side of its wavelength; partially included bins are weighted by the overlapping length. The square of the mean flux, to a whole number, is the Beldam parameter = 101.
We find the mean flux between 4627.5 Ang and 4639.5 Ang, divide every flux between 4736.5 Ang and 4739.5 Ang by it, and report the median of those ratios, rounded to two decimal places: 0.91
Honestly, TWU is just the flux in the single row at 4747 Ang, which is 11.41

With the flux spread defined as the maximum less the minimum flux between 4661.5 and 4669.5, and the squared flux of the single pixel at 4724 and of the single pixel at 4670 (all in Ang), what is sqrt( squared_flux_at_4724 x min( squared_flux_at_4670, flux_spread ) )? 14.6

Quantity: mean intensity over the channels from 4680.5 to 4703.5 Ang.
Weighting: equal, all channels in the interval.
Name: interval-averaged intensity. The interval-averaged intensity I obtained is 9.7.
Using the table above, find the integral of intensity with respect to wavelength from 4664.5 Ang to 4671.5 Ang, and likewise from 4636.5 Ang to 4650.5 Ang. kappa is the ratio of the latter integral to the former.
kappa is 2.1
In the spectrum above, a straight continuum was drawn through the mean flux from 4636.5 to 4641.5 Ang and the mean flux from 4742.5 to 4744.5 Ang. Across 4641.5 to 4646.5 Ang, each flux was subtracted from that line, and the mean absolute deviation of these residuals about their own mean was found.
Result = 0.41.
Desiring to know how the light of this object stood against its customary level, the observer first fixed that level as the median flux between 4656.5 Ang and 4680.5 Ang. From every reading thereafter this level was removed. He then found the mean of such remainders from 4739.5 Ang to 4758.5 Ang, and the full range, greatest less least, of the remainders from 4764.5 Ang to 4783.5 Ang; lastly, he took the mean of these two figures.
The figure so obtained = 1.6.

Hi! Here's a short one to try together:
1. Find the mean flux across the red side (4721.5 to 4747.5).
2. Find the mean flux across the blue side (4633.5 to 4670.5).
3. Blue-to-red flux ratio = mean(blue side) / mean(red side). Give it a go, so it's 0.95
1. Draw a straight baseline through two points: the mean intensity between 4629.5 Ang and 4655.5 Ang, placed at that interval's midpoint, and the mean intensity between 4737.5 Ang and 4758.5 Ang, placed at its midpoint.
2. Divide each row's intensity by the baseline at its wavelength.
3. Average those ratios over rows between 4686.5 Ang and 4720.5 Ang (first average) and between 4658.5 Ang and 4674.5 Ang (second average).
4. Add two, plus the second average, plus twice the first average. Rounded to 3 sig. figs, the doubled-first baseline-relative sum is 4.98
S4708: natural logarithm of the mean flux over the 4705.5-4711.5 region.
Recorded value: 2.31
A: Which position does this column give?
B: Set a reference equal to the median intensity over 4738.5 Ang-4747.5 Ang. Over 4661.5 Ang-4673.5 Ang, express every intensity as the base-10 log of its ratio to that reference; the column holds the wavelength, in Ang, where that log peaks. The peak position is 4673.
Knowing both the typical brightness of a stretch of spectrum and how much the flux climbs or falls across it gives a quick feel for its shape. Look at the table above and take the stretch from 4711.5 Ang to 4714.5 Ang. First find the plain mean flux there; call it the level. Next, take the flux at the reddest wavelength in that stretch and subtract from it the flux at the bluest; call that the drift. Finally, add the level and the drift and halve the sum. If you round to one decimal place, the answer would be 5.6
